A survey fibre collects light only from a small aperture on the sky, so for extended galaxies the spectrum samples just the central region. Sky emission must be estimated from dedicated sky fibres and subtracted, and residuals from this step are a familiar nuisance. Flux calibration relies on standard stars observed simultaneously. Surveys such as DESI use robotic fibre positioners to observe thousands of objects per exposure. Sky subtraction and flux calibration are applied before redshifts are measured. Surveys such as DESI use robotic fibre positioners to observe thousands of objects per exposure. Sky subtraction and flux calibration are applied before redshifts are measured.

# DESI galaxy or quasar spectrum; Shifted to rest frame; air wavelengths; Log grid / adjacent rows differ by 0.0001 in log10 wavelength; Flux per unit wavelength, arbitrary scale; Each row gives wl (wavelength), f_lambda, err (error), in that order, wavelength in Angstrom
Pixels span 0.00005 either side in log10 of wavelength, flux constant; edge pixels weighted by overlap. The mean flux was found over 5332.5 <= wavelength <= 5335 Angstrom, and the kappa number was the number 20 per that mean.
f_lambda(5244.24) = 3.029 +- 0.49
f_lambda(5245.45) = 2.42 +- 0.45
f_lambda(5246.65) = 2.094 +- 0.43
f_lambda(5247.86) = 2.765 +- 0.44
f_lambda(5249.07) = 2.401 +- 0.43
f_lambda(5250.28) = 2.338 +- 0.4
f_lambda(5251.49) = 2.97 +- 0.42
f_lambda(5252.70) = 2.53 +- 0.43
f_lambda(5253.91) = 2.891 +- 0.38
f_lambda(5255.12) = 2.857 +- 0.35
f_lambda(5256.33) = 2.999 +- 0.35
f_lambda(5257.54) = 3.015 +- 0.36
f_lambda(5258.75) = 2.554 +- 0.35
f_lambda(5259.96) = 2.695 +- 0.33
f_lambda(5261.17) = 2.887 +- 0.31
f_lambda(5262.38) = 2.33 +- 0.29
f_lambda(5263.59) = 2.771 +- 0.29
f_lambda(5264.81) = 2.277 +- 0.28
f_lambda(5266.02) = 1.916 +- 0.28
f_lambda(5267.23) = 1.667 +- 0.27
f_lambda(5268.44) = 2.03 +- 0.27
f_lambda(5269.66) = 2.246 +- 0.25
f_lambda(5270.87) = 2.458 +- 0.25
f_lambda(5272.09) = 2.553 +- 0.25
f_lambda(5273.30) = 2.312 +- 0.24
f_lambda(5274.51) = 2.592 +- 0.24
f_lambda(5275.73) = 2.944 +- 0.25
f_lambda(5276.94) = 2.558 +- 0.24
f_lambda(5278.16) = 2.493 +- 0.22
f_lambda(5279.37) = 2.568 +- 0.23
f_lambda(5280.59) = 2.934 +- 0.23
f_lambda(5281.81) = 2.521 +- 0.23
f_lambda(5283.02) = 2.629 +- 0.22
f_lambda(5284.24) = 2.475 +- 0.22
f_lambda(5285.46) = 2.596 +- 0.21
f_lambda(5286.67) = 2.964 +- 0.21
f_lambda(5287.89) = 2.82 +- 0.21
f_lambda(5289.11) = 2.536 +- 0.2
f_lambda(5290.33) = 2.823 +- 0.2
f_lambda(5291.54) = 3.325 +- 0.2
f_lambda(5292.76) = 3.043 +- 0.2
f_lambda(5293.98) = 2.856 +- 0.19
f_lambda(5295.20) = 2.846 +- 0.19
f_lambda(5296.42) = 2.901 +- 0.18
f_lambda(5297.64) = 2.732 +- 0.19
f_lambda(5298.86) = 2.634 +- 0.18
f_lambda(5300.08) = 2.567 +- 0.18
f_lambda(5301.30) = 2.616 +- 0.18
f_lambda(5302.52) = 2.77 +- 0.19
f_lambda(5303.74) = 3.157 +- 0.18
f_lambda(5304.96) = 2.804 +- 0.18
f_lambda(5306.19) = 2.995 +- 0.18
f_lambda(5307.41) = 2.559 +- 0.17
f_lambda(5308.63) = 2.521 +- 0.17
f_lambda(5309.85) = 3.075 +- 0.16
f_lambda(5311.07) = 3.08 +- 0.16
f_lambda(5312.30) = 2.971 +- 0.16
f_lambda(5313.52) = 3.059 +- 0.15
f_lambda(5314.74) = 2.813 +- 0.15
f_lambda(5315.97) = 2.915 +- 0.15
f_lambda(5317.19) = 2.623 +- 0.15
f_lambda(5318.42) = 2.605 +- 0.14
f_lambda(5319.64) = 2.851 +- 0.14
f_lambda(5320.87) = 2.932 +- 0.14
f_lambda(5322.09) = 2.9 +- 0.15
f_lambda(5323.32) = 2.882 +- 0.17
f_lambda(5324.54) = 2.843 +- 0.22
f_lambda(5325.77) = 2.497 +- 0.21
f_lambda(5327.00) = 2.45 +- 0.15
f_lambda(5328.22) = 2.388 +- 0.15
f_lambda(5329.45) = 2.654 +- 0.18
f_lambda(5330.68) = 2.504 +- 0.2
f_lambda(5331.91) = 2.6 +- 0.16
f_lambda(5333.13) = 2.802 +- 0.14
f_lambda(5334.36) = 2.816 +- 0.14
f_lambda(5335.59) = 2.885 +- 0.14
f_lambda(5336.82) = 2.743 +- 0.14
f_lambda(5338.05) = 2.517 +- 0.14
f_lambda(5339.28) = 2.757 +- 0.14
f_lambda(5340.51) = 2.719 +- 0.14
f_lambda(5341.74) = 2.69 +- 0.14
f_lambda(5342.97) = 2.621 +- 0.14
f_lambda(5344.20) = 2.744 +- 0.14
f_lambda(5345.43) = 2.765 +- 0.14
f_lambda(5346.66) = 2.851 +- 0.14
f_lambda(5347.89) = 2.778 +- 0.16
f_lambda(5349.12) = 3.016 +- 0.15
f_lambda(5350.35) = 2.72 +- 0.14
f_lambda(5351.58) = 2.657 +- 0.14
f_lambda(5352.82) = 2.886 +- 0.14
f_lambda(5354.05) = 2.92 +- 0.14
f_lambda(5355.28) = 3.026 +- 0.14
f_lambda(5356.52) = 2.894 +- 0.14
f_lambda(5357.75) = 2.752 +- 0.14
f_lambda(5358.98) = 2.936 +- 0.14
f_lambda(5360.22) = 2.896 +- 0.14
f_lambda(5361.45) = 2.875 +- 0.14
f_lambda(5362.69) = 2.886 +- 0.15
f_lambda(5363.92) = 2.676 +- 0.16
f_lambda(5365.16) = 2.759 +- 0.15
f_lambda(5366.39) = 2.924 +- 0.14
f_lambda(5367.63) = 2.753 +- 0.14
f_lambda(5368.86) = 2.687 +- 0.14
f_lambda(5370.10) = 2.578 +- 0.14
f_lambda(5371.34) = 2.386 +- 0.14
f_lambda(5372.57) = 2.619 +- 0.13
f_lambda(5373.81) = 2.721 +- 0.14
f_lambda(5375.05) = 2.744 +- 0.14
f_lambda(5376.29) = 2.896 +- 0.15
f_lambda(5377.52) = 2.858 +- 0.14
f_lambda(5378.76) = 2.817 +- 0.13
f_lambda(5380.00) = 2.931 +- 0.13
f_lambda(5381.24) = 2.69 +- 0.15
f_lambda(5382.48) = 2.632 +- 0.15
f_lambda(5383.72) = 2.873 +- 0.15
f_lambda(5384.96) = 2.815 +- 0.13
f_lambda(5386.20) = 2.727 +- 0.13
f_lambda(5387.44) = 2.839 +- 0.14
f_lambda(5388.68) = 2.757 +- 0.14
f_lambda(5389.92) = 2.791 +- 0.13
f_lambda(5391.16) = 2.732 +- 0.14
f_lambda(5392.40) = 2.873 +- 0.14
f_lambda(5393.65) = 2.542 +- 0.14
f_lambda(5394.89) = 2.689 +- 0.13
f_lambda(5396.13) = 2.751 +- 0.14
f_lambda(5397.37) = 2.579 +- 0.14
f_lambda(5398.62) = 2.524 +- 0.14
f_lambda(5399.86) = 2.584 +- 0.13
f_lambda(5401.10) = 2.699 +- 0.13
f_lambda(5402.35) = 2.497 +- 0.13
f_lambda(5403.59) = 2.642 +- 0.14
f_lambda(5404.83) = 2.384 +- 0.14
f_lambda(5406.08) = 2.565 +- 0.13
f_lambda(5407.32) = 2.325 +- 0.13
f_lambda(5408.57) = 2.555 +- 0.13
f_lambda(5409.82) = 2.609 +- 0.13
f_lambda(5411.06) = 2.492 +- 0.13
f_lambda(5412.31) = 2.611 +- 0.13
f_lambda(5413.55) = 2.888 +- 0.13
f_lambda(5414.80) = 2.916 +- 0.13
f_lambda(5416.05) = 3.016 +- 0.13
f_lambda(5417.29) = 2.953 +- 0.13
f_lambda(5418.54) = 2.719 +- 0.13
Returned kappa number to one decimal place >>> 7.1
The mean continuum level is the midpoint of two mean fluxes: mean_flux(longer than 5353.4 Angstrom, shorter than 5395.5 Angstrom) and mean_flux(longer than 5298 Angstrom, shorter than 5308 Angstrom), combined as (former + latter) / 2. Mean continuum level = 2.77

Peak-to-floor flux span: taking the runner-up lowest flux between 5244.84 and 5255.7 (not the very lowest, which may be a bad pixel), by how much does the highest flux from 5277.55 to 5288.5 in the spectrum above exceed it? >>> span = 0.6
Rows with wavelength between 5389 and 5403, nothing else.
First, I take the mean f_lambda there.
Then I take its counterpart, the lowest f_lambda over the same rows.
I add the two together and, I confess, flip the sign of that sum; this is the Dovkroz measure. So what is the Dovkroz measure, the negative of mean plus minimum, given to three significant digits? -5.16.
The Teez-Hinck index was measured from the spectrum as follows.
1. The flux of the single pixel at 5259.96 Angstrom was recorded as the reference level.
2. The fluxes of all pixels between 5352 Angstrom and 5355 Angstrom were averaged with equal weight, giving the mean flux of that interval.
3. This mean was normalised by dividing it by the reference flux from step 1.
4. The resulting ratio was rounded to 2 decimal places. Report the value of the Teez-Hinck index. 1.08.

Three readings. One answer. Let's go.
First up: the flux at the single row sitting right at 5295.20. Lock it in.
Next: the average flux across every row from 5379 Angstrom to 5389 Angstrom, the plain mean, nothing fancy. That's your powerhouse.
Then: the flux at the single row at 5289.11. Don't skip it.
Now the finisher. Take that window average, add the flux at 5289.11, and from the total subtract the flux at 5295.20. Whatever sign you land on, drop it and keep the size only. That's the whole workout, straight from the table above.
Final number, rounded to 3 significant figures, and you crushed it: 2.47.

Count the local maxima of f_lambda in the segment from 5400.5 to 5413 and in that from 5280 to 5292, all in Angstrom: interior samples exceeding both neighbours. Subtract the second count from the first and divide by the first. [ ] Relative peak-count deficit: 0.33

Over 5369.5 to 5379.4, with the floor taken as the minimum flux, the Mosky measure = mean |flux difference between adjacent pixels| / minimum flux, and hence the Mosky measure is 0.05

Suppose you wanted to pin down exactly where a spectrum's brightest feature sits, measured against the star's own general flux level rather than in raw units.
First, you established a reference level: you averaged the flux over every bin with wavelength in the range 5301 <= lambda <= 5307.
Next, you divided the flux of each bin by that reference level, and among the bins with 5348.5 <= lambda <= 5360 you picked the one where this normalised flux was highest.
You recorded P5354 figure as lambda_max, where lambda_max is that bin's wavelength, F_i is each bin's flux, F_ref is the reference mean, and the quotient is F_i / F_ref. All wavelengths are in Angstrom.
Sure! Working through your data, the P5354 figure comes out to 5355.28 Angstrom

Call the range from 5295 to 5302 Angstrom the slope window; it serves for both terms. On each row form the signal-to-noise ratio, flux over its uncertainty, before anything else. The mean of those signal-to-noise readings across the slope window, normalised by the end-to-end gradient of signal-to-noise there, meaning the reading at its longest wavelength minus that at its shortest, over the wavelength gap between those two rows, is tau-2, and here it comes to -203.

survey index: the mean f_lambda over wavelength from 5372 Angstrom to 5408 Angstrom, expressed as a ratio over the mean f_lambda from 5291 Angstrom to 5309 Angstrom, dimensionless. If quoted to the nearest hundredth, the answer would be 0.95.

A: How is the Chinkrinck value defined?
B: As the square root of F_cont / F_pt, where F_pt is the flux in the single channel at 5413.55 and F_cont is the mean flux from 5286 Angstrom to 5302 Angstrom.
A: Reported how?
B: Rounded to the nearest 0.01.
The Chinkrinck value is 0.99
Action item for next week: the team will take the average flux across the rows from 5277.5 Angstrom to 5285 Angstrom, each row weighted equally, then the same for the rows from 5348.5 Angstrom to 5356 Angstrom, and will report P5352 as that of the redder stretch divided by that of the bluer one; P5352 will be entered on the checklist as 1.10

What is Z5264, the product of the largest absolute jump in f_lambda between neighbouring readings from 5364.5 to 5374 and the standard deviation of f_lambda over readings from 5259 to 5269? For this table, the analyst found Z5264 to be 0.10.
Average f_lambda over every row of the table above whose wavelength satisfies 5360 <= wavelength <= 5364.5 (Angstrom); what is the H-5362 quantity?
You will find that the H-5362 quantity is 2.83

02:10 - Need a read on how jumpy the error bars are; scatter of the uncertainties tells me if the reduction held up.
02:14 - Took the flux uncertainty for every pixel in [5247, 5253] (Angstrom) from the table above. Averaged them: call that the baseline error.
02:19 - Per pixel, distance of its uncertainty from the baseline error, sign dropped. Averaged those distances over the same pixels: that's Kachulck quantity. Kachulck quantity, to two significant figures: 0.011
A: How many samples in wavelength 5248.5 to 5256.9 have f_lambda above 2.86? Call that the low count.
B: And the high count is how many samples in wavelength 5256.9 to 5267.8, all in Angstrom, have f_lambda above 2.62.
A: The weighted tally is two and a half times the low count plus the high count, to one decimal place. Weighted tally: 11.5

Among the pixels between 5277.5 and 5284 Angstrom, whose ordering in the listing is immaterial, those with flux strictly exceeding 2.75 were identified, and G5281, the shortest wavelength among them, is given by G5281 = 5280.59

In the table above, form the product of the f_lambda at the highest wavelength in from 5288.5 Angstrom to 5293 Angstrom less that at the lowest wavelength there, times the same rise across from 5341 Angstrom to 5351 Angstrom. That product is 0.02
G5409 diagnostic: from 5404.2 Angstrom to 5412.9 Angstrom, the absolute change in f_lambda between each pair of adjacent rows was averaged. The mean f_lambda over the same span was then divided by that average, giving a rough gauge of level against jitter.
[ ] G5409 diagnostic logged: 16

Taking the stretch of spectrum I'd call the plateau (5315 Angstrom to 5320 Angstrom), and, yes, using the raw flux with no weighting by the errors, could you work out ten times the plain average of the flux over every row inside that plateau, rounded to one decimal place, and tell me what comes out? 27.5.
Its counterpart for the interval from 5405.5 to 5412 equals 25.1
